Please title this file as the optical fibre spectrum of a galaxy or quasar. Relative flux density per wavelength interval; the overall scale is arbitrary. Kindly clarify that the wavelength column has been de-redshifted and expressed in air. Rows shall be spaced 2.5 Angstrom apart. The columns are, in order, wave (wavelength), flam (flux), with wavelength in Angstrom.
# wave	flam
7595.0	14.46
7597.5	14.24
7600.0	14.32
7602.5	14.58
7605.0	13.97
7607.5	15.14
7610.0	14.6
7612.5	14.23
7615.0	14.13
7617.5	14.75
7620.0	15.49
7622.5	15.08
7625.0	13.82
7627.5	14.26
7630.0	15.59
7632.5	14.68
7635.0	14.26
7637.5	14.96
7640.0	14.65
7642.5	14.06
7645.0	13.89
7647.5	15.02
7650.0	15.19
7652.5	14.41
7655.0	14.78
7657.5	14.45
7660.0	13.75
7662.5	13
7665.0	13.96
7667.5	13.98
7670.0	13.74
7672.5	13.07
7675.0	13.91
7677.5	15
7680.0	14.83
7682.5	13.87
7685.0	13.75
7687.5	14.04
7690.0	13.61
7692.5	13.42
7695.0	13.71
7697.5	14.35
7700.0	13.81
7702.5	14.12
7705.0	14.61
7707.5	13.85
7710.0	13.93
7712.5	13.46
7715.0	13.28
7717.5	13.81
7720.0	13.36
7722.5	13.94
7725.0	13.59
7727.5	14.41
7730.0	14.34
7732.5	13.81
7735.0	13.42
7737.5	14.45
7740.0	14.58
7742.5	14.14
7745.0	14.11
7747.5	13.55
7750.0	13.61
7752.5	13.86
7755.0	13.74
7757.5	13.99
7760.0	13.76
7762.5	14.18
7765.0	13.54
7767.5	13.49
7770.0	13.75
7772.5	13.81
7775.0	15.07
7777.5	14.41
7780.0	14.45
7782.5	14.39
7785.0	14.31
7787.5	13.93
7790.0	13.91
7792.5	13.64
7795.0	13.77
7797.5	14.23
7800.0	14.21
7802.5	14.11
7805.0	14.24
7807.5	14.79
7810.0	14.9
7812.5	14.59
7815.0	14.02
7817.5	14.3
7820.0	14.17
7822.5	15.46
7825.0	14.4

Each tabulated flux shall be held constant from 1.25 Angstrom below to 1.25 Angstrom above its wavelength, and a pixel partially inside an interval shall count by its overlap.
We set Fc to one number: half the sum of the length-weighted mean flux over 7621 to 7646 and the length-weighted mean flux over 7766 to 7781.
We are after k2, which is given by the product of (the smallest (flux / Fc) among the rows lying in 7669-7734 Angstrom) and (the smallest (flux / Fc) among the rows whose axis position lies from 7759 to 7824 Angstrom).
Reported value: 0.857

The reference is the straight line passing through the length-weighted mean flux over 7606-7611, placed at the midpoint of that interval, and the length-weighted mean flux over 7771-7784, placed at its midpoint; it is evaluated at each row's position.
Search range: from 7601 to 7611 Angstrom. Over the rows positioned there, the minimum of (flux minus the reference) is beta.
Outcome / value -0.88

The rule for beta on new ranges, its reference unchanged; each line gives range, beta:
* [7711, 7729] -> -1.29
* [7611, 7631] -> -0.98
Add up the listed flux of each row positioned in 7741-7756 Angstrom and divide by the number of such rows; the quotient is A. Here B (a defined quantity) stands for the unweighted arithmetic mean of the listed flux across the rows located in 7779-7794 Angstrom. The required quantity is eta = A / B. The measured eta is 0.98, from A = 13.8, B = 14.1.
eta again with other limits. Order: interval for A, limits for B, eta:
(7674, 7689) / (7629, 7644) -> 0.97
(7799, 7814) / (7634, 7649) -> 1.00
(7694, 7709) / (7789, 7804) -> 1.01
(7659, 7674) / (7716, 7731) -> 0.98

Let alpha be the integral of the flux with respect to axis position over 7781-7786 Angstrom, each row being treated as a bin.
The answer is 71.8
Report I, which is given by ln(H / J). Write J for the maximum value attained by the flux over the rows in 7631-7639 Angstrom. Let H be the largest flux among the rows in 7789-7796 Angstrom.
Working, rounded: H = 13.91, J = 14.96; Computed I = -0.07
